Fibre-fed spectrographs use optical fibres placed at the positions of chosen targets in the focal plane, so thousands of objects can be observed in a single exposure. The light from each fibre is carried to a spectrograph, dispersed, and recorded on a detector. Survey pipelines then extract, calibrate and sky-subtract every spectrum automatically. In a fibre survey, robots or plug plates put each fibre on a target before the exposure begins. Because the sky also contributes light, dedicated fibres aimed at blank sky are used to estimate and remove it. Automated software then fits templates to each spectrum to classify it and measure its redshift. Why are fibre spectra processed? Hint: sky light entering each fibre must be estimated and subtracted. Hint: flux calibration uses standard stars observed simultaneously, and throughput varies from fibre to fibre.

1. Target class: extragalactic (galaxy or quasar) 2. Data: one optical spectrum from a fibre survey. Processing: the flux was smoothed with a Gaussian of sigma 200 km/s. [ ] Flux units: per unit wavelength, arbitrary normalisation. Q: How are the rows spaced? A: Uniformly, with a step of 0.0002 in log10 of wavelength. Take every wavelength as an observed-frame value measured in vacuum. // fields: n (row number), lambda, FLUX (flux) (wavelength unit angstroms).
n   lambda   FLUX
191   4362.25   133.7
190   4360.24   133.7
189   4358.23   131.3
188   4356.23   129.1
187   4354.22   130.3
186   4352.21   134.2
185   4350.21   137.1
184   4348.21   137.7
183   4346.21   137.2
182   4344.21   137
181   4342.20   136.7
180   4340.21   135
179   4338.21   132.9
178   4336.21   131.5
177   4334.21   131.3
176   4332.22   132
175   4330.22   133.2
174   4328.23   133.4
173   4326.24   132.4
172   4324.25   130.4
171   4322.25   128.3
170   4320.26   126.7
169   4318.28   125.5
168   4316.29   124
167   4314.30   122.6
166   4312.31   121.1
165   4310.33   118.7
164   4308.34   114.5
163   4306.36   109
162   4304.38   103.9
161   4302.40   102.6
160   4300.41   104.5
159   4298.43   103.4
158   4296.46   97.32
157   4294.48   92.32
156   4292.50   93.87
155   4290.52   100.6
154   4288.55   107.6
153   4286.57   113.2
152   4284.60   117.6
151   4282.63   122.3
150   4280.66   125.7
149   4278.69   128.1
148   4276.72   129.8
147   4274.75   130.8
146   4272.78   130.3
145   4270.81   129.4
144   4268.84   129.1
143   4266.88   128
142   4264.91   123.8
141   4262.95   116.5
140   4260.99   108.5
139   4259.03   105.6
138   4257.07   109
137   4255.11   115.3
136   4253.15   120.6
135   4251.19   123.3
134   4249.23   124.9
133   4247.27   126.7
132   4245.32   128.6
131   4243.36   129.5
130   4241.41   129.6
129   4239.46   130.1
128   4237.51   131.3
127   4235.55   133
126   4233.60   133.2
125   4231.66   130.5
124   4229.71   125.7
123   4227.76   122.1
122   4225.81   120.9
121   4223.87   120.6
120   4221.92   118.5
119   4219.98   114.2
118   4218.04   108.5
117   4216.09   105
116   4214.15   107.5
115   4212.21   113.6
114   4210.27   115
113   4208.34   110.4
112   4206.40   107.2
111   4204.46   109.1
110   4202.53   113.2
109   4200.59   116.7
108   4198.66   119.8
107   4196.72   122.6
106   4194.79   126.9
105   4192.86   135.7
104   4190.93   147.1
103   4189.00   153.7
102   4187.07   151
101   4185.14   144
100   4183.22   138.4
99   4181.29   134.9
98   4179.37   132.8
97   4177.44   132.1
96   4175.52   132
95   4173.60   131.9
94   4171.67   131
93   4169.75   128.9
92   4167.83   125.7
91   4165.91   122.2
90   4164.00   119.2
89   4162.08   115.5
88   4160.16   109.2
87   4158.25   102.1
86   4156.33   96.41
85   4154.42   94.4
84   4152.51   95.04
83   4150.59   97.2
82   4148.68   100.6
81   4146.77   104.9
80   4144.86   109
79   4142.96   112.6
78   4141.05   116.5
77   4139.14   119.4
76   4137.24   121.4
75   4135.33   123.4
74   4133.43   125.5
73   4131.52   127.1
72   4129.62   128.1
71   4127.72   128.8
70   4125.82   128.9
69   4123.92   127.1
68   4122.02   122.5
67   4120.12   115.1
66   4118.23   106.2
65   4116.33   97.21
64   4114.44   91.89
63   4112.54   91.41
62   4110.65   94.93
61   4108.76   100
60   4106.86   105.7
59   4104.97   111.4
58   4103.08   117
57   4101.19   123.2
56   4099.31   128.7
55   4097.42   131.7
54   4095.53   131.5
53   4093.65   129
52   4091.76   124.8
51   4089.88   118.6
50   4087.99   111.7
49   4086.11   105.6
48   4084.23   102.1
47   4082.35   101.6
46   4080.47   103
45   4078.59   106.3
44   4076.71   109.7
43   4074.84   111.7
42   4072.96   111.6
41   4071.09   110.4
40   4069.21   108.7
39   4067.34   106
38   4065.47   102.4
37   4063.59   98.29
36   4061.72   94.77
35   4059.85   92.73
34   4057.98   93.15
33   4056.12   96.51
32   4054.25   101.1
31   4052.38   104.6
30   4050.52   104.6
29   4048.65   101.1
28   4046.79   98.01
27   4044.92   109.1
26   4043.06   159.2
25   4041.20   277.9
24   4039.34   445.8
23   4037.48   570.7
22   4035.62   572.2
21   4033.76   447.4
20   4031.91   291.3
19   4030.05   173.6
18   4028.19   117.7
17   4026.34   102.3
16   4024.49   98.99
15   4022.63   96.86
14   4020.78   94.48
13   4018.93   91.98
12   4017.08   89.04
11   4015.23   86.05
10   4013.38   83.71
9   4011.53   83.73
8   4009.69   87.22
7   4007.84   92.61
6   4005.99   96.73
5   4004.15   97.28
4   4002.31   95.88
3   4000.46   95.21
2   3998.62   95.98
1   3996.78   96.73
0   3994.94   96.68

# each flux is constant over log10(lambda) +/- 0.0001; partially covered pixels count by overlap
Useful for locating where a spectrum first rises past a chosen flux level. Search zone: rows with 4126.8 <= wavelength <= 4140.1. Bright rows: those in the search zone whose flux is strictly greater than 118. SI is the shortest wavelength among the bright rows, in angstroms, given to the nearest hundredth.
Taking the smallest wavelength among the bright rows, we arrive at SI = 4127.72 angstroms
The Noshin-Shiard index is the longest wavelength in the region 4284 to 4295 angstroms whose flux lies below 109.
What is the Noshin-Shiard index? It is 4294.48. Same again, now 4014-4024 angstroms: 4022.63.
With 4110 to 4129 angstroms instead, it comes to 4118.23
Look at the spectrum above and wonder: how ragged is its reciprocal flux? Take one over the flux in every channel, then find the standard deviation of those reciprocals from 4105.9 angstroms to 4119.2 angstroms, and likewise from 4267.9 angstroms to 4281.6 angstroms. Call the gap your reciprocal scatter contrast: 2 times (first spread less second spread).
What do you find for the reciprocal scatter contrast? 0.0010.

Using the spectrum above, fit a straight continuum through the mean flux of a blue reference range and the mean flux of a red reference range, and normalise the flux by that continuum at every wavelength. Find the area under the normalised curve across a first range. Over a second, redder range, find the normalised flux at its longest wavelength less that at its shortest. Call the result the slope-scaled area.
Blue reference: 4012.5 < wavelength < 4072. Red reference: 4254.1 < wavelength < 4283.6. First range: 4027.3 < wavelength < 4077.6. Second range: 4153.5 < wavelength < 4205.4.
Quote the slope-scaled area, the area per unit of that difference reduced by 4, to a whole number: 349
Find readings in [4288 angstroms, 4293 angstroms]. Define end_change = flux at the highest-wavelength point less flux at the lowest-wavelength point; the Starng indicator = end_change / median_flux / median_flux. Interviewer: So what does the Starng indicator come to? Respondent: -0.0014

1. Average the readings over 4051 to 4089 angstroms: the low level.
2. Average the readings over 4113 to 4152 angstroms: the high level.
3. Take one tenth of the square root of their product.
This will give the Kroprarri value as 11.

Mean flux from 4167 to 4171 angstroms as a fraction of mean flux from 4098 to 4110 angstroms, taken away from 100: 98.9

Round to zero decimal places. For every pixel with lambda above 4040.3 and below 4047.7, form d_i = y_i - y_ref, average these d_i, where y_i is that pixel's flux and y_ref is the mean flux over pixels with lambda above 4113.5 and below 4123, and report 54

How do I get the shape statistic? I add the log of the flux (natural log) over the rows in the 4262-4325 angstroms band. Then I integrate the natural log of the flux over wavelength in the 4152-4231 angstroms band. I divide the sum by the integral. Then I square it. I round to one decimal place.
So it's 0.2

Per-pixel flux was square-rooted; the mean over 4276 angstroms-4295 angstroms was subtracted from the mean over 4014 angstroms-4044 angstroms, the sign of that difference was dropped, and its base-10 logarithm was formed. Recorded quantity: 0.56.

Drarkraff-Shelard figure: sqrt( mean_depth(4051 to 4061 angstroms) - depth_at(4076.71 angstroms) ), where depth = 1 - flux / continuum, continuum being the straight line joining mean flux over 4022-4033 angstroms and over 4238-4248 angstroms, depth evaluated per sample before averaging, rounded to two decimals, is 0.30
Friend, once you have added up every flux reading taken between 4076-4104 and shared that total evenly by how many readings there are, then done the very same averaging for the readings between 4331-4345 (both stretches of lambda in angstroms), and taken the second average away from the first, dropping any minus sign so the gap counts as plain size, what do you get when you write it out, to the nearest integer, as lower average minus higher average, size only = 17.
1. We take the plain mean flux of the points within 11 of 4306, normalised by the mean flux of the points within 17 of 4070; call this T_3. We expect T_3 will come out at 1.1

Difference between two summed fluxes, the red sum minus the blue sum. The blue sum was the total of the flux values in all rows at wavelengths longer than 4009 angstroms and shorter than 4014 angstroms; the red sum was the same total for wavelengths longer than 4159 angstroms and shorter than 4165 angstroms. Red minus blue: 89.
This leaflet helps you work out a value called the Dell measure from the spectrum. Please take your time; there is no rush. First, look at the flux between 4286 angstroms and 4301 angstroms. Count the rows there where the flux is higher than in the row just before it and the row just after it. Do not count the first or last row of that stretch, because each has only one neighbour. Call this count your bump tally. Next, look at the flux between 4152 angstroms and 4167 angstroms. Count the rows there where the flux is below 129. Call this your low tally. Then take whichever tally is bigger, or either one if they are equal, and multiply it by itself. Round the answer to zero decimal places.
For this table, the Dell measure 64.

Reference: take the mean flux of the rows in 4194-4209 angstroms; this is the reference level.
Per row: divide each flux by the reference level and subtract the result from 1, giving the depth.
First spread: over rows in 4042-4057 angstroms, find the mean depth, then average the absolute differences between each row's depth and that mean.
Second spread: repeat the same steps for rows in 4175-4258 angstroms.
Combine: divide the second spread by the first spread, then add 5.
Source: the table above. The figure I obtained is 5.8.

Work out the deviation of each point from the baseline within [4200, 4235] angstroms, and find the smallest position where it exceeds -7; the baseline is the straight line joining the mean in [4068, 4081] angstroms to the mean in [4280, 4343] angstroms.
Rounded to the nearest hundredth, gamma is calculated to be 4200.59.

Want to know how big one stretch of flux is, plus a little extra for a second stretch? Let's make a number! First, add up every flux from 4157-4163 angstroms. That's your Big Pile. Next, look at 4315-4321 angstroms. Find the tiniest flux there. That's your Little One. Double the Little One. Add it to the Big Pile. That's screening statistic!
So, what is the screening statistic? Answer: 575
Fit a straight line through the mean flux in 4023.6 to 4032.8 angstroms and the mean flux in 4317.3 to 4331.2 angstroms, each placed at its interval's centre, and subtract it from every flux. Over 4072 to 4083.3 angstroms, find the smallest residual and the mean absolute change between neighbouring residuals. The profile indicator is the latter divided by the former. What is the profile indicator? -0.04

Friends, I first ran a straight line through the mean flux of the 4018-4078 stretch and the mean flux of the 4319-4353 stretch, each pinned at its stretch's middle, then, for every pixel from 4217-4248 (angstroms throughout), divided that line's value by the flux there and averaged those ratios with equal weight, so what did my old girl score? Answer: 1.17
